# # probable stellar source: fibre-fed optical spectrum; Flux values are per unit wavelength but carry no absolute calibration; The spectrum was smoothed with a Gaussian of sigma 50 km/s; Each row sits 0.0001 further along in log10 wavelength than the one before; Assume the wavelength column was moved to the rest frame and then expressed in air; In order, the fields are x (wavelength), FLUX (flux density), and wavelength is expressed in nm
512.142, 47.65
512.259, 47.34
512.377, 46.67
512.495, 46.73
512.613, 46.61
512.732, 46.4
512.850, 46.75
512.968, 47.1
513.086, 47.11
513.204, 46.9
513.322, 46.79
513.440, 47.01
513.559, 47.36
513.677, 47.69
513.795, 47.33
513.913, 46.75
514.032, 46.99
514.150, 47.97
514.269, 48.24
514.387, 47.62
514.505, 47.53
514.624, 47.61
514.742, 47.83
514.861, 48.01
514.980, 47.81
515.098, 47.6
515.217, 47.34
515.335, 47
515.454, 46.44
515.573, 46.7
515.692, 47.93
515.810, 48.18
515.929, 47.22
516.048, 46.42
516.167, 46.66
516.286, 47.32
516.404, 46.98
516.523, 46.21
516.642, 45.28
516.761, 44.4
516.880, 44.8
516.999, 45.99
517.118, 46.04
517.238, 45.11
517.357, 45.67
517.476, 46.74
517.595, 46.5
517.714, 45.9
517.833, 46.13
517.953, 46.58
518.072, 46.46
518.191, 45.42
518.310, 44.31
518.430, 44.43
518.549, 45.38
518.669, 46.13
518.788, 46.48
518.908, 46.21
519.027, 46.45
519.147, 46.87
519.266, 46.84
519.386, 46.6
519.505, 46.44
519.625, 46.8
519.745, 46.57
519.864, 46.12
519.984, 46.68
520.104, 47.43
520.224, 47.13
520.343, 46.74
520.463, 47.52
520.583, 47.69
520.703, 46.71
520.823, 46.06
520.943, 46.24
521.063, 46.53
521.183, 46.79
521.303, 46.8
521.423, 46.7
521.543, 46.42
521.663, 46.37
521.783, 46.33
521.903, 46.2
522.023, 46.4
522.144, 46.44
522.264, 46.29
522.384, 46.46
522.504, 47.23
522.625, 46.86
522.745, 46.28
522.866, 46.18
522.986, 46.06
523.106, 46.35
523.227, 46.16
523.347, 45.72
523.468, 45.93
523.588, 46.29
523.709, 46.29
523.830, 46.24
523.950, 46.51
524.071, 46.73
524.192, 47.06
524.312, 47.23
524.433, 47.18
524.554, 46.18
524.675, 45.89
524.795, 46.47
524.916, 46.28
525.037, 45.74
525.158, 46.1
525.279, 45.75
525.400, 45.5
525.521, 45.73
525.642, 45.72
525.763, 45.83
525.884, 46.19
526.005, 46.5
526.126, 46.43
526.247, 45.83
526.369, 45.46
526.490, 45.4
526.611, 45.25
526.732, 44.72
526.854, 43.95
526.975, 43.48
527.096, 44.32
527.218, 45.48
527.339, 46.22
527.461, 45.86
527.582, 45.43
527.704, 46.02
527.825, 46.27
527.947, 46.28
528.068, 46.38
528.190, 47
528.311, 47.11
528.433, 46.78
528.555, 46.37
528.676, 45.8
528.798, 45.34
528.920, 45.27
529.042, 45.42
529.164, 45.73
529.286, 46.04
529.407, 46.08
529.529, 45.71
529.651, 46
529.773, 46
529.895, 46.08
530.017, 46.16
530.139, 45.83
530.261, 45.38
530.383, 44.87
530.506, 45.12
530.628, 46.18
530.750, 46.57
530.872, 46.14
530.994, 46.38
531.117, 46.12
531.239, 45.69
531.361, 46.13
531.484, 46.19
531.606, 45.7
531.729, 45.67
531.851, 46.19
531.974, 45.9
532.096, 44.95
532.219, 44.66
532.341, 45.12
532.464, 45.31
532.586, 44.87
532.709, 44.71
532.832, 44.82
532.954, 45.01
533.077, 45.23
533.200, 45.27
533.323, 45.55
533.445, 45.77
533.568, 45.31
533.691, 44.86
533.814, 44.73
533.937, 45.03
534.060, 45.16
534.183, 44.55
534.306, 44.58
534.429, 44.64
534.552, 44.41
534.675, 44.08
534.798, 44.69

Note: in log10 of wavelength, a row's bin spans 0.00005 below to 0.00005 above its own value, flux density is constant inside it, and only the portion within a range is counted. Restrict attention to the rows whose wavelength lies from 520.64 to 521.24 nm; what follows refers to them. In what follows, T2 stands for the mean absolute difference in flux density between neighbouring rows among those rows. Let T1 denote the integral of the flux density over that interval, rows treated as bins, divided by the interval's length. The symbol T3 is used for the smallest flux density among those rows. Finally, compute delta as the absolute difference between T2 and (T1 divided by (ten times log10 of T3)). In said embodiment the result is 2.45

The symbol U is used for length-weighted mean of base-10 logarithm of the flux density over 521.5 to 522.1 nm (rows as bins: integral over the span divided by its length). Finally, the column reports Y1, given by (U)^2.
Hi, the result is 2.77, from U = 1.67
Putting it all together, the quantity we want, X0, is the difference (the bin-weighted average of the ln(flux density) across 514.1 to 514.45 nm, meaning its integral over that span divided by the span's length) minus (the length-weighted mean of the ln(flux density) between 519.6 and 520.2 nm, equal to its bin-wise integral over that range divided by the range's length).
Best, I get 0.031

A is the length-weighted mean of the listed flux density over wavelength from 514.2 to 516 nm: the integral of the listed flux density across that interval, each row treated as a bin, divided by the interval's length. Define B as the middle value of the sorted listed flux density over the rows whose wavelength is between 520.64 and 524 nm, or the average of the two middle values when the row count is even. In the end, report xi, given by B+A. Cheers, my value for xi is 93.9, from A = 47.5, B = 46.3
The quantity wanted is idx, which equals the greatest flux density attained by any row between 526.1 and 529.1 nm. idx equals 47.11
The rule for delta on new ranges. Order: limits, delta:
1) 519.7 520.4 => 2.32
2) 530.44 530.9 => 2.15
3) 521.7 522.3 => 2.65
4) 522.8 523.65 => 2.51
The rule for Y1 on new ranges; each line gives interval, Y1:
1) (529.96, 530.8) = 2.75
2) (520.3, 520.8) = 2.79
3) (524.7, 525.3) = 2.77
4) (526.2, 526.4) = 2.73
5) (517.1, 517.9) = 2.76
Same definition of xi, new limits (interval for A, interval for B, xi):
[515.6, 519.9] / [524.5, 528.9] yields 92.1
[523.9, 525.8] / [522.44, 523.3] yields 92.5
